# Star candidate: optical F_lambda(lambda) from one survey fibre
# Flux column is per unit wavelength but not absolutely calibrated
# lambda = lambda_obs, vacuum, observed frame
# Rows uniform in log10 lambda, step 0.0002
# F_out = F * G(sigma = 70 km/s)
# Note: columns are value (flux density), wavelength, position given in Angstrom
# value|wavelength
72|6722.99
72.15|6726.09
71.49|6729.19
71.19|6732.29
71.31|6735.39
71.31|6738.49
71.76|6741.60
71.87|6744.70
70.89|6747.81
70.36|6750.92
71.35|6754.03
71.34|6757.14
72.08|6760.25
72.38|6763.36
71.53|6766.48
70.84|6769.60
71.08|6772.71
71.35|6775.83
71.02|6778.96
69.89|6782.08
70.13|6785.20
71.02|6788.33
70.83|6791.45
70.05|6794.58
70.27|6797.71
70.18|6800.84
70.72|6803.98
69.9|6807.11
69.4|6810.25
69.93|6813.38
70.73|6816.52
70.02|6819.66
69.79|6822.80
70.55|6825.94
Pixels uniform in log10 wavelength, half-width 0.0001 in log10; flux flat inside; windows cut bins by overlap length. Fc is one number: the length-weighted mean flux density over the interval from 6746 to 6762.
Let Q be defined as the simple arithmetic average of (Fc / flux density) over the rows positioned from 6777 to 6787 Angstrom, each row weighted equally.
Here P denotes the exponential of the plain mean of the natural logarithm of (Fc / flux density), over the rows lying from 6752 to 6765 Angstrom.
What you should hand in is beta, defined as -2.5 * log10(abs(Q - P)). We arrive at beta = 4.2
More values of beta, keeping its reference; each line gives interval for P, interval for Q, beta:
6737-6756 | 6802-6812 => 4.4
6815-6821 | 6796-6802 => 6.7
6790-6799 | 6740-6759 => 4.8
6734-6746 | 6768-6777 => 5.4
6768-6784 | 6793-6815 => 4.9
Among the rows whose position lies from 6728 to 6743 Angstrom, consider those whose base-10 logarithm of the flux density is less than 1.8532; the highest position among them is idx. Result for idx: 6738.49 Angstrom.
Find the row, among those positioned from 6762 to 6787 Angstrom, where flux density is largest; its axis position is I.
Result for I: 6763.36 Angstrom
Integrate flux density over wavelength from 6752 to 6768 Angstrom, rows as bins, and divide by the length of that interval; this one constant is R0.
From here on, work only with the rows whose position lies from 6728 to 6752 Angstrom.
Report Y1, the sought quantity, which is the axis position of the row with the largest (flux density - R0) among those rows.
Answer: 6744.70 Angstrom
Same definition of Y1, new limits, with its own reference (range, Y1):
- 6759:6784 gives 6763.36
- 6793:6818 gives 6816.52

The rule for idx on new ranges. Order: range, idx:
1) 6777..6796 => 6794.58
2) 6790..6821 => 6819.66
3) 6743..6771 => 6769.60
